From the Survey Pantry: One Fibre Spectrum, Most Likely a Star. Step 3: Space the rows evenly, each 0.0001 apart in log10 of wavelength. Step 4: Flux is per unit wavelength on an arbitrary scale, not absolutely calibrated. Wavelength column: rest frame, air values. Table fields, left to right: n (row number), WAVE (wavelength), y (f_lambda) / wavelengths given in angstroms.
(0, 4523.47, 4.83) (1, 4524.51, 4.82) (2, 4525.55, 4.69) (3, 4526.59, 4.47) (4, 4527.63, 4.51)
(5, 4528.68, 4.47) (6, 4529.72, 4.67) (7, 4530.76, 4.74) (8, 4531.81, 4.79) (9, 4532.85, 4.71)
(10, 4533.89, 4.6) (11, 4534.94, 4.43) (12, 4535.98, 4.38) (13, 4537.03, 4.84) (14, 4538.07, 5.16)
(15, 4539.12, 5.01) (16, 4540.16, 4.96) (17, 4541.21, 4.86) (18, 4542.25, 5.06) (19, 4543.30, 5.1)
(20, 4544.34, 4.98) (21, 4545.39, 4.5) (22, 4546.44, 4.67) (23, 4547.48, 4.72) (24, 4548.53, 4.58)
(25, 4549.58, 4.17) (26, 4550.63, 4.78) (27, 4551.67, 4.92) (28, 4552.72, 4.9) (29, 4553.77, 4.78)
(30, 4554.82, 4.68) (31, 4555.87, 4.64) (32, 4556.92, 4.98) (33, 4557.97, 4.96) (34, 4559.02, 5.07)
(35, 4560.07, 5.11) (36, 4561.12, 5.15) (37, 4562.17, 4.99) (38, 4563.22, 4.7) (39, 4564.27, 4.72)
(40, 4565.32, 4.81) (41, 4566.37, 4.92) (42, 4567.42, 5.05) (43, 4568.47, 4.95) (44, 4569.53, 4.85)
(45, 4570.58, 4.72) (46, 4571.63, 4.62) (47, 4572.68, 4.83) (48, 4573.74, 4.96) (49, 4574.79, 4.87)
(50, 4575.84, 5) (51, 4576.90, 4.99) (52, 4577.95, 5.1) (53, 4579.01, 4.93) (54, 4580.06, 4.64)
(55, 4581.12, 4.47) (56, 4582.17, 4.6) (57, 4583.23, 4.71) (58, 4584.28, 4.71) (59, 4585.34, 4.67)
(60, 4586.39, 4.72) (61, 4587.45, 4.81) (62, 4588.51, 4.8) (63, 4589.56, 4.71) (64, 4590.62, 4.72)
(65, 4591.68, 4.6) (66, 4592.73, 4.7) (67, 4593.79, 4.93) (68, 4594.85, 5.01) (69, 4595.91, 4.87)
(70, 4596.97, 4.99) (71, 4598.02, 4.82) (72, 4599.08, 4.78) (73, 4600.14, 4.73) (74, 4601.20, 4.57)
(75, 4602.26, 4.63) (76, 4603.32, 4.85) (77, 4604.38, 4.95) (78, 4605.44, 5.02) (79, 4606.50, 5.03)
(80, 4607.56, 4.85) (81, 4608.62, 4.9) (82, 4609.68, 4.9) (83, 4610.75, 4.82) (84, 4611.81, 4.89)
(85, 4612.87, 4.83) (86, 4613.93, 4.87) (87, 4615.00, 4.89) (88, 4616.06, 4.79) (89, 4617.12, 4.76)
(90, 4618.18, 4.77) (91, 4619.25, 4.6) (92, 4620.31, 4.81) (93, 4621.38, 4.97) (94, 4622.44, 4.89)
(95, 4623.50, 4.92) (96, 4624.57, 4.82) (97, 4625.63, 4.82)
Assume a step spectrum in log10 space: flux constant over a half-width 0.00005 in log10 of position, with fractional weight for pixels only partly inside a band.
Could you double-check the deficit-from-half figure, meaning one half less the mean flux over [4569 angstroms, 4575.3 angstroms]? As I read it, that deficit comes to -4.31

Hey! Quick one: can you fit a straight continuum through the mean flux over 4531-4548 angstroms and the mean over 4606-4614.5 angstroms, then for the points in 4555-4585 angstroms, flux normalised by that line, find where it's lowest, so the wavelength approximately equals 4581.12 angstroms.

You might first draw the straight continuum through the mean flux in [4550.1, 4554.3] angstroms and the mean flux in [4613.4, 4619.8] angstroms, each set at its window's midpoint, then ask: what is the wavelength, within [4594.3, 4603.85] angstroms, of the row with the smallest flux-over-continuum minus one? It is 4601.20 angstroms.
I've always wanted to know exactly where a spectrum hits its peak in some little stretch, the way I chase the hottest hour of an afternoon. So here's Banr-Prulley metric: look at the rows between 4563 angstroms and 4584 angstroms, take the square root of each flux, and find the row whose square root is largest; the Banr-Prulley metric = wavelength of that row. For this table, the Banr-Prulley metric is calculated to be 4577.95 angstroms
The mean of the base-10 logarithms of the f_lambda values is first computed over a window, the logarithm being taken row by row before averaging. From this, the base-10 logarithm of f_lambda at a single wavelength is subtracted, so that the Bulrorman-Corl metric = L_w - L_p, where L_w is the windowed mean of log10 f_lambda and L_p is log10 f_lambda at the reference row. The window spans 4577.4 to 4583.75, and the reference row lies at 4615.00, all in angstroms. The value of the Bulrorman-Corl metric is -0.014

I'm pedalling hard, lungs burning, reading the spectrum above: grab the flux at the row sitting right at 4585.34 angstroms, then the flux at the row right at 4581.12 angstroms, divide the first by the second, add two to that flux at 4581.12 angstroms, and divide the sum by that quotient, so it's 6.2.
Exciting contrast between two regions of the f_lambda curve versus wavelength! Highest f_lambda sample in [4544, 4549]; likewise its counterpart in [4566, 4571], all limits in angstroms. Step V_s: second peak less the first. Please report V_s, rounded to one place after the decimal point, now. 0.1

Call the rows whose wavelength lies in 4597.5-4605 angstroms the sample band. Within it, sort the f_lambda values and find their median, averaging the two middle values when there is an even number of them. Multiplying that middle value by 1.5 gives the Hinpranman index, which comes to 7.17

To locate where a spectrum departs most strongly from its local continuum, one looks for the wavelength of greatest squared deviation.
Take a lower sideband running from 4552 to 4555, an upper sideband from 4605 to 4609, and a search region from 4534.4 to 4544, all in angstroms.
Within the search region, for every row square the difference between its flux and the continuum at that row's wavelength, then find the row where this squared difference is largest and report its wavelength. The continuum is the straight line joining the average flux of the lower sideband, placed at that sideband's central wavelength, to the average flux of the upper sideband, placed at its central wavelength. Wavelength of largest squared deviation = 4538.07 angstroms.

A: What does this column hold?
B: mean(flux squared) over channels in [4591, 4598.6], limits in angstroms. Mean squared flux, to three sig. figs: 23.5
